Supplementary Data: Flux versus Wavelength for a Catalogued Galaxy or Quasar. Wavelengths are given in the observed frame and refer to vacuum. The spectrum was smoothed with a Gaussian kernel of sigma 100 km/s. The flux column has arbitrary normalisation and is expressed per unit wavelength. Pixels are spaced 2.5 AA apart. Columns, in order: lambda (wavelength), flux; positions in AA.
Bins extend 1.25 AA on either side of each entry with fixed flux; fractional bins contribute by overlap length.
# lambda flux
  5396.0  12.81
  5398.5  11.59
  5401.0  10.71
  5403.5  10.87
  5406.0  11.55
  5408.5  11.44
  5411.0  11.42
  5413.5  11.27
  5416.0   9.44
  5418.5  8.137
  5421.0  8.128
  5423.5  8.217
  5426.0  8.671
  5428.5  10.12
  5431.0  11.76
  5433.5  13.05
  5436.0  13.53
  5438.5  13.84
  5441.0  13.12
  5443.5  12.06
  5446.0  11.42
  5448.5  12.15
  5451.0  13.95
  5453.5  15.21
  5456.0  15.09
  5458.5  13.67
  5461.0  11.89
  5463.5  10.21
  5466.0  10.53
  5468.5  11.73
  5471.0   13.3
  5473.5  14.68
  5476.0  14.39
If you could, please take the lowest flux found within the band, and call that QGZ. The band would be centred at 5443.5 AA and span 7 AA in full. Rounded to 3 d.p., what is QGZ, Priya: 11.420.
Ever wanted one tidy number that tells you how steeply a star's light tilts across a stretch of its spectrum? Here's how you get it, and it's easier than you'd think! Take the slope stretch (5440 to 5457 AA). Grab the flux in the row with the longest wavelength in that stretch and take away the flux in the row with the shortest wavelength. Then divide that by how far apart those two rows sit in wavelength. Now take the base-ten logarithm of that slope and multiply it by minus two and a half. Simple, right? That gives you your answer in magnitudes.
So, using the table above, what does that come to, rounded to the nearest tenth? 2.2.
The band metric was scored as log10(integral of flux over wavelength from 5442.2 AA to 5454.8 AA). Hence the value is 2.21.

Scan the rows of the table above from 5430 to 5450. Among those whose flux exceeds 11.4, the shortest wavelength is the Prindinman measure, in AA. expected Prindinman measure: 5431.0 AA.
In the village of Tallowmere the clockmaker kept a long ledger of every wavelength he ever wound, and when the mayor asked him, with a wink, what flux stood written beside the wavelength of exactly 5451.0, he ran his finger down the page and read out 13.95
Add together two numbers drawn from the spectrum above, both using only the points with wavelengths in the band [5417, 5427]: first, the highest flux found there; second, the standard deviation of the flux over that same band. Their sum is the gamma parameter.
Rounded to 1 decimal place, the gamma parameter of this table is 8.9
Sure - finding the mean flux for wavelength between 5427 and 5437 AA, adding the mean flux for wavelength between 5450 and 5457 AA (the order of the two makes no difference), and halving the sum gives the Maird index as 13.4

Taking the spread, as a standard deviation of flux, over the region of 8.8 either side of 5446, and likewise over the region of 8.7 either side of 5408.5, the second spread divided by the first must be 0.56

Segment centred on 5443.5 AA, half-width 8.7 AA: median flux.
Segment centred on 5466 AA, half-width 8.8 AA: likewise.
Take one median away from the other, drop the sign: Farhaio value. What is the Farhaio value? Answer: 1.2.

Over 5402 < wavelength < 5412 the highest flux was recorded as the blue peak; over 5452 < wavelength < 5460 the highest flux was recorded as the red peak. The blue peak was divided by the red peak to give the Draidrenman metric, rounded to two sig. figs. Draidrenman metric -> 0.76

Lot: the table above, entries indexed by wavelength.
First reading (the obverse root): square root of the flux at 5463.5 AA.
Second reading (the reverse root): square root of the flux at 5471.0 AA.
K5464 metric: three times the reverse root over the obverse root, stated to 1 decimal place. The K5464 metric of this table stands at 3.4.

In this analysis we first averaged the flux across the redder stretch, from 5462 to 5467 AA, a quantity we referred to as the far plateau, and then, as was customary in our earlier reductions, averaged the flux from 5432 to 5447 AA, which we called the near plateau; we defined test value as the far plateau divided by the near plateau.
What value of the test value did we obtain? 0.81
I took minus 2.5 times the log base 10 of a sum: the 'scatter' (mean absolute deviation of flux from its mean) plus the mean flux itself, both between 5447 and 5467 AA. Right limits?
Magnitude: -2.90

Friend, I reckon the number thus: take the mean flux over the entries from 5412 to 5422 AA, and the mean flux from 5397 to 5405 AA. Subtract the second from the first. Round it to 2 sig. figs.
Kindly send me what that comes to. -1.8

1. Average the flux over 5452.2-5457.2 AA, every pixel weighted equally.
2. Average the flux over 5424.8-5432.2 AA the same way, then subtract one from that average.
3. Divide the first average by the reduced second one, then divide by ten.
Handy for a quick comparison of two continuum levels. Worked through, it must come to 0.16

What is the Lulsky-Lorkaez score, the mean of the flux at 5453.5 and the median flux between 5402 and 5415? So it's 13.3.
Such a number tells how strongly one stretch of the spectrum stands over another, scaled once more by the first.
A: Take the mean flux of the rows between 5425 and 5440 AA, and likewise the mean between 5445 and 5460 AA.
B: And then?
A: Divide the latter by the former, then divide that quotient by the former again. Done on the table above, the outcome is 0.10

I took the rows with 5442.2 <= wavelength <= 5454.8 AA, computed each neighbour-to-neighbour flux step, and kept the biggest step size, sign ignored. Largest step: 1.80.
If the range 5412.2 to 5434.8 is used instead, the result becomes 1.83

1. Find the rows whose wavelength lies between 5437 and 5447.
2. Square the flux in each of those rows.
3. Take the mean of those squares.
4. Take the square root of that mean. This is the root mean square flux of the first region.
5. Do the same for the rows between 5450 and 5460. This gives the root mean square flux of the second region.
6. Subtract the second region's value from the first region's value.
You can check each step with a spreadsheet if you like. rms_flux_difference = -1.9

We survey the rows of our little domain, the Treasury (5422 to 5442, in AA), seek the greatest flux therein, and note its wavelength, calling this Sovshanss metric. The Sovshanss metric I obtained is 5438.5 AA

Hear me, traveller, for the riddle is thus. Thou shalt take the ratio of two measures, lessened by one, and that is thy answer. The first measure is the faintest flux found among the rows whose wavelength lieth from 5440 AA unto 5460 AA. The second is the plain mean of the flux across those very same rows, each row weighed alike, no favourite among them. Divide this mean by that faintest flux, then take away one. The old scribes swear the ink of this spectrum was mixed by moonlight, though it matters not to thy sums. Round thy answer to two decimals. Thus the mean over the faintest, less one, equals 0.17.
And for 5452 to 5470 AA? 0.24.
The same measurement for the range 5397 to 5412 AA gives 0.05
